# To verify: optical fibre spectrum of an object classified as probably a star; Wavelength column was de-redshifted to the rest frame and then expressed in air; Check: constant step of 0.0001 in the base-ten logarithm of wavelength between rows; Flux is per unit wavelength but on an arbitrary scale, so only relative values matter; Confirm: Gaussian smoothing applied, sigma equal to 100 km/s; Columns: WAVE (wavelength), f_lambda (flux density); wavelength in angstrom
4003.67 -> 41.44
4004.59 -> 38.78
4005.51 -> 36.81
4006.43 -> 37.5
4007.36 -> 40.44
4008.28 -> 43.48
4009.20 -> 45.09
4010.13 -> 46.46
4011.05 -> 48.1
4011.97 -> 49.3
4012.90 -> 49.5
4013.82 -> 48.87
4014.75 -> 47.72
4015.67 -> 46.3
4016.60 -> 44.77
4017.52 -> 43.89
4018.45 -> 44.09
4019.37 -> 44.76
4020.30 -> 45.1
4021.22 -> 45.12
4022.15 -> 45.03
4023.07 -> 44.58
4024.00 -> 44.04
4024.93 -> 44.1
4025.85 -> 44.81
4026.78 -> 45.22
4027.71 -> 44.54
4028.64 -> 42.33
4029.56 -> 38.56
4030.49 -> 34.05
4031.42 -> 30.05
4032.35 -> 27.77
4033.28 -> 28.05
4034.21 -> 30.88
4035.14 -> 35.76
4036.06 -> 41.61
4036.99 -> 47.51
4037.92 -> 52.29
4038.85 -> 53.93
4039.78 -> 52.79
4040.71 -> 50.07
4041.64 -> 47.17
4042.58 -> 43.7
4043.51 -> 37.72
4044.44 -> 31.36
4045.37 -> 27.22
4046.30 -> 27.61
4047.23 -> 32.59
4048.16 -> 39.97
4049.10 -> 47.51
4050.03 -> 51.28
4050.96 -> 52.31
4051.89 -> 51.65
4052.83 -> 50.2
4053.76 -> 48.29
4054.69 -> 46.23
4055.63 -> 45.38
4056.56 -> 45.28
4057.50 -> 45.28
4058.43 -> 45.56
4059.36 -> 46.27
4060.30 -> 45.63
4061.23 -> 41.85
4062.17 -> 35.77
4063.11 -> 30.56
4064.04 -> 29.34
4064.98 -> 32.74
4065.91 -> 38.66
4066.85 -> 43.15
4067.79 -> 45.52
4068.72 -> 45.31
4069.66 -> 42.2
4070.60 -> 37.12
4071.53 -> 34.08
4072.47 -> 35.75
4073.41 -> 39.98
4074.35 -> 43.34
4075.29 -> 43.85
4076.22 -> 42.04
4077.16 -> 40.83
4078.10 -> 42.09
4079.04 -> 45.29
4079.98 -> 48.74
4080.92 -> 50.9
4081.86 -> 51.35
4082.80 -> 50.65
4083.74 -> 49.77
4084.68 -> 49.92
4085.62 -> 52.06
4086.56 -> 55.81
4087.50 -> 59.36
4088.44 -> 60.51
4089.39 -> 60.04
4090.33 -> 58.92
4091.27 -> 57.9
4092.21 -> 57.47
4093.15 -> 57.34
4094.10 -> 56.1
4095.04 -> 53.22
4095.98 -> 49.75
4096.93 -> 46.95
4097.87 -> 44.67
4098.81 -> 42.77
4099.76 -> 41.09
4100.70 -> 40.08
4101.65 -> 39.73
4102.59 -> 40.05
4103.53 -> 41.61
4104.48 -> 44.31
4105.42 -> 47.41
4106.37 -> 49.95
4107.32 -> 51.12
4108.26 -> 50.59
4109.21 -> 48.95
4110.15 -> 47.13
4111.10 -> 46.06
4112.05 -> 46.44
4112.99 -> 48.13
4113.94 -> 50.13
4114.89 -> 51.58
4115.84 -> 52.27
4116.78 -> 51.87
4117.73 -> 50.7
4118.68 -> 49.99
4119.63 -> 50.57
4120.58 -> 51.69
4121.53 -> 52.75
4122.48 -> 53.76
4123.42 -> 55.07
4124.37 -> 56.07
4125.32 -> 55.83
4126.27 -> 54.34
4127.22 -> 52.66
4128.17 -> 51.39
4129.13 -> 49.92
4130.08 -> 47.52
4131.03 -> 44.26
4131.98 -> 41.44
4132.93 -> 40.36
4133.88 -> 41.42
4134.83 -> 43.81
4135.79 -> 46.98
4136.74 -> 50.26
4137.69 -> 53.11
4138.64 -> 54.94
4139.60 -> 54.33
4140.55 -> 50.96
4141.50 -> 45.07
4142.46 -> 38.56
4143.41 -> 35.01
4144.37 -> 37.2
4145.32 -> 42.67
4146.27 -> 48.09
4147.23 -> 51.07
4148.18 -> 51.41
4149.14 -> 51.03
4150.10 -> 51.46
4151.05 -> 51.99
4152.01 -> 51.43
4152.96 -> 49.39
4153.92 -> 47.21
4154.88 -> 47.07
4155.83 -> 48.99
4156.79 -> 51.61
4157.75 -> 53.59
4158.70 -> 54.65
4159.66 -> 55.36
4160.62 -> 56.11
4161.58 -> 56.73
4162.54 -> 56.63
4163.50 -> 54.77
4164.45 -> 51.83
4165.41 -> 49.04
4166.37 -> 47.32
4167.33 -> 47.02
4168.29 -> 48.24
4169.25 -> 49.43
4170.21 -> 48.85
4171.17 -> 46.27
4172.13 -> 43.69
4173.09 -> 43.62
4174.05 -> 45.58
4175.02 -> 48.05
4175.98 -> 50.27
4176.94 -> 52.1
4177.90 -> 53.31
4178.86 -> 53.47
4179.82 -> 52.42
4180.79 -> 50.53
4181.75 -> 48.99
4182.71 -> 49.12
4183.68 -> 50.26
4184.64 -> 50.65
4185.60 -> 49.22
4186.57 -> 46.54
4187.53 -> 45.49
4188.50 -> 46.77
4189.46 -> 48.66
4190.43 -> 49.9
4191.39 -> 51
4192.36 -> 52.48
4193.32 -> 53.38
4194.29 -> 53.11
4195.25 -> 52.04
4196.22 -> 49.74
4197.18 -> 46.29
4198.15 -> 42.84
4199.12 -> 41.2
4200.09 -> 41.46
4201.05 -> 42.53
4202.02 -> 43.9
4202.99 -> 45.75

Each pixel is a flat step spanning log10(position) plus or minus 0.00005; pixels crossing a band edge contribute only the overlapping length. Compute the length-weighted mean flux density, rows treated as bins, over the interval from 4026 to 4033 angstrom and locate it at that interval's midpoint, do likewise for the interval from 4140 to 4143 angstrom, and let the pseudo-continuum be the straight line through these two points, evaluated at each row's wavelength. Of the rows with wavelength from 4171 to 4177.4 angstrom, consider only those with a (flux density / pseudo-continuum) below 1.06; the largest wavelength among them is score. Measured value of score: 4175.02 angstrom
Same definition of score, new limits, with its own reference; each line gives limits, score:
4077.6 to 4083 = 4078.10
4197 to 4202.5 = 4202.02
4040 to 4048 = 4047.23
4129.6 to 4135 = 4134.83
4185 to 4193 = 4191.39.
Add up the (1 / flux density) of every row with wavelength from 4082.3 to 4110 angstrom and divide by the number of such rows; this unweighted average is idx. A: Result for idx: 0.0202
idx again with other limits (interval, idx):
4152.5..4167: 0.0193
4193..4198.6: 0.0203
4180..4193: 0.0204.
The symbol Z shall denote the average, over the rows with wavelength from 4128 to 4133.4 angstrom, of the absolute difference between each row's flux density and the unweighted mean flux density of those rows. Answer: 3.8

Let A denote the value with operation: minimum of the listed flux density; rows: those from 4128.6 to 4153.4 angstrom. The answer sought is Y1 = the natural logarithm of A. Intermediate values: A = 35.01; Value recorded 3.56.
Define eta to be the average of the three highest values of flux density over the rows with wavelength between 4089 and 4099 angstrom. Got 59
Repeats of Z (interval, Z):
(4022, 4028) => 0.3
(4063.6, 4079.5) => 3.9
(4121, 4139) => 4.5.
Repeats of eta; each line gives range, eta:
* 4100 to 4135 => 56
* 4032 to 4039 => 51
